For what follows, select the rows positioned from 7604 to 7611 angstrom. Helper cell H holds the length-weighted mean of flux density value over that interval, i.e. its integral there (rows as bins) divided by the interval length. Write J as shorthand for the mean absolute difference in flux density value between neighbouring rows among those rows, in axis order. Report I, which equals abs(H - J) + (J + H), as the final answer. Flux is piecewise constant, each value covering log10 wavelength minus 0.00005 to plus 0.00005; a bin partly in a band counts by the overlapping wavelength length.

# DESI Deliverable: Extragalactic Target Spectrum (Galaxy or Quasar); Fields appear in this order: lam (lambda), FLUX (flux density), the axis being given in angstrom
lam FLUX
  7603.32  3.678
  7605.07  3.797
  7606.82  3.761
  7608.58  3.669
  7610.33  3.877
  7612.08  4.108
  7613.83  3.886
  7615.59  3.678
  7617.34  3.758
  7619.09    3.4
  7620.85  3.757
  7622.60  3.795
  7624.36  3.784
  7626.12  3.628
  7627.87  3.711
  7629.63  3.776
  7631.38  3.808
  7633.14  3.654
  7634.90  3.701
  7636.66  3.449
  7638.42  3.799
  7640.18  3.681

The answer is 7.54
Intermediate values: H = 3.77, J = 0.11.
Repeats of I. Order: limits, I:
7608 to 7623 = 7.55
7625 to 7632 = 7.47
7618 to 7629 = 7.36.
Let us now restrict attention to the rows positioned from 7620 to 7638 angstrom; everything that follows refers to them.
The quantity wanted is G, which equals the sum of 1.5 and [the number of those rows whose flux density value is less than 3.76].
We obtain 7.5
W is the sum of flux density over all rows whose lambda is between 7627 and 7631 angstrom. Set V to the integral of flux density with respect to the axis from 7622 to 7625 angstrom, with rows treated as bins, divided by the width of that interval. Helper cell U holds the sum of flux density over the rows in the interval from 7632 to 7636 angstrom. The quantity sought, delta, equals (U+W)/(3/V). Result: 18.7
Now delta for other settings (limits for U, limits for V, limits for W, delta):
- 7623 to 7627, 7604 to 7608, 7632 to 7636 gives 18.5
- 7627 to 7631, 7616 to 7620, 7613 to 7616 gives 18.0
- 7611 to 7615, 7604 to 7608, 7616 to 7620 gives 19.0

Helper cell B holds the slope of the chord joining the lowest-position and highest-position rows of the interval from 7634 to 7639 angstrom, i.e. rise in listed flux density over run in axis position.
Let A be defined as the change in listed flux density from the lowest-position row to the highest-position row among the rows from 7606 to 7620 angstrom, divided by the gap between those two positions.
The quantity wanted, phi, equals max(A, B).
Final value 0.028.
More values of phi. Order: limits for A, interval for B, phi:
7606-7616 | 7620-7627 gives -0.009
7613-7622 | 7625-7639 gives 0.014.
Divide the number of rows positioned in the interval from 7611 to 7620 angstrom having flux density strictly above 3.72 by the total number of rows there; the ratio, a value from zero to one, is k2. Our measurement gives 0.60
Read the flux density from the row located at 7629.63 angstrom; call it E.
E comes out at 3.776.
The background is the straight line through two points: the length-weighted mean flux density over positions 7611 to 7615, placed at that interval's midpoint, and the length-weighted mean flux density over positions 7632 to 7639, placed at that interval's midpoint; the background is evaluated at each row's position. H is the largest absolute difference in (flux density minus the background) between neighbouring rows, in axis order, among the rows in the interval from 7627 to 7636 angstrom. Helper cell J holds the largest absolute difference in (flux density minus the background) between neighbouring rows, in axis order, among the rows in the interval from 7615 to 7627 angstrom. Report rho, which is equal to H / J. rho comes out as 0.34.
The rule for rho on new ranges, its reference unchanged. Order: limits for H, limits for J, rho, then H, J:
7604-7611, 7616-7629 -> 0.61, 0.23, 0.38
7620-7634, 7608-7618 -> 0.51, 0.13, 0.26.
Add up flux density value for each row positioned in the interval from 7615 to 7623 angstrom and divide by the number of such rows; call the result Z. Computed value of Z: 3.68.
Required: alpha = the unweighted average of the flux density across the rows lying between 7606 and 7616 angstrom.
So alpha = 3.83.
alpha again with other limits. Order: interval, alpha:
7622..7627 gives 3.74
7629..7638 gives 3.68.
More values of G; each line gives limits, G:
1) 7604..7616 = 3.5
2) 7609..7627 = 6.5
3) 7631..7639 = 4.5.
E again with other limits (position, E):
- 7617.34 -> 3.758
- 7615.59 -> 3.678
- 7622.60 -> 3.795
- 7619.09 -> 3.4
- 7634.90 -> 3.701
